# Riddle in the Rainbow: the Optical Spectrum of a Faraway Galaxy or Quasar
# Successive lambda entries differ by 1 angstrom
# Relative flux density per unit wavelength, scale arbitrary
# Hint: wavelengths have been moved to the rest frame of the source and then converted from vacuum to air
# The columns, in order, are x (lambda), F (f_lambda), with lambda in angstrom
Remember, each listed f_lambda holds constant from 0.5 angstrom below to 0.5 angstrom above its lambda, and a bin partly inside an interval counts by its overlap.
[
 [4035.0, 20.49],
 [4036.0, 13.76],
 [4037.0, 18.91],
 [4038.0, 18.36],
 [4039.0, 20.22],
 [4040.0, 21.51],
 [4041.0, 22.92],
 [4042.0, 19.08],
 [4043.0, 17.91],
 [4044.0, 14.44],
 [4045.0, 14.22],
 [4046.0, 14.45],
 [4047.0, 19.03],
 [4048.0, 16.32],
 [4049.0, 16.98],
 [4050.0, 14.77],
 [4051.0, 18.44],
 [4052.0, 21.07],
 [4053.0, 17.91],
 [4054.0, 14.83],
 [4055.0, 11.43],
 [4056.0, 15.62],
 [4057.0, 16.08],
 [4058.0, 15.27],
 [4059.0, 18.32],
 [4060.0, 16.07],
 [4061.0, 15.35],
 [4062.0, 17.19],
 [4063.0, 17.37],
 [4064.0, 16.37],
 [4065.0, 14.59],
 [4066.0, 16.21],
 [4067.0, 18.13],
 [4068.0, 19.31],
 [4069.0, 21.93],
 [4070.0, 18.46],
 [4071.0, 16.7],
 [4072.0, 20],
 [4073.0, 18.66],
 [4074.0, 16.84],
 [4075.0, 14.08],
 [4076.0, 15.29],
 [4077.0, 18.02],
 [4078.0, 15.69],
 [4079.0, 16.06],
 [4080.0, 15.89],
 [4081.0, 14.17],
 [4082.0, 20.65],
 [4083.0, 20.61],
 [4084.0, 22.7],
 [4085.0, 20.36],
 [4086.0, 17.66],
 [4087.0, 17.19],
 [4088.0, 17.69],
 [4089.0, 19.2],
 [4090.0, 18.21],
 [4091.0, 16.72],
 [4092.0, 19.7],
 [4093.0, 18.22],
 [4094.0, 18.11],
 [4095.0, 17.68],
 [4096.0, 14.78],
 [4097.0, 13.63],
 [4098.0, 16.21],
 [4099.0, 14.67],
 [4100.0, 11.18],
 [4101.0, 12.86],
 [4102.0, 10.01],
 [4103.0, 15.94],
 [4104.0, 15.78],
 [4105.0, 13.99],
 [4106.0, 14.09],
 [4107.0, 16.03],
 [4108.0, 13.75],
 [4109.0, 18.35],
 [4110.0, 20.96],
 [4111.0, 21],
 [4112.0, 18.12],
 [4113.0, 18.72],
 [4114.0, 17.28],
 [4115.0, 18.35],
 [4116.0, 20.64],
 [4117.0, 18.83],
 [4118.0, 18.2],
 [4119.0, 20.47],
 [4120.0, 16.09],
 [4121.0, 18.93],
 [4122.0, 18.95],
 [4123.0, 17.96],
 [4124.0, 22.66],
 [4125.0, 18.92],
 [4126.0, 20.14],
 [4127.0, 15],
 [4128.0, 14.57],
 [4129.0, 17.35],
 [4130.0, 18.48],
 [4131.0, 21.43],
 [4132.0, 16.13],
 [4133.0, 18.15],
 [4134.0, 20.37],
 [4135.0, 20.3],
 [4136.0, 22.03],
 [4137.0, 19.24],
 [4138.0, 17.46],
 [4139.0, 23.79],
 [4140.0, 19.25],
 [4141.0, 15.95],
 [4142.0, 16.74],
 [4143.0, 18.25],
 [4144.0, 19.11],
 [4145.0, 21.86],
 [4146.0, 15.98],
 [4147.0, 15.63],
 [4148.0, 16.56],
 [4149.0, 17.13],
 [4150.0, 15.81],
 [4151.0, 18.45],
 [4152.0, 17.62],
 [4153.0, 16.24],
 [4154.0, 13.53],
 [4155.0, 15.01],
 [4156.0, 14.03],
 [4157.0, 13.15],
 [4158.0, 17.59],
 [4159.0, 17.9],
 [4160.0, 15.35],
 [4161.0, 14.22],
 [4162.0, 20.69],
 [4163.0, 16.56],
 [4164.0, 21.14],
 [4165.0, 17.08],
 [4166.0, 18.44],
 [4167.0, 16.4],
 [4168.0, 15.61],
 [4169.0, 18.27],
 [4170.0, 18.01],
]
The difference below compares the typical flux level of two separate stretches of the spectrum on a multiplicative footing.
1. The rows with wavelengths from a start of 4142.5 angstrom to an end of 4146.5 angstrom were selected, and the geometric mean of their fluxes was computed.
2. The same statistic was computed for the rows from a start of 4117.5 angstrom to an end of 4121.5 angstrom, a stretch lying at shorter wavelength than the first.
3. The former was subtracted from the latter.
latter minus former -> -0.3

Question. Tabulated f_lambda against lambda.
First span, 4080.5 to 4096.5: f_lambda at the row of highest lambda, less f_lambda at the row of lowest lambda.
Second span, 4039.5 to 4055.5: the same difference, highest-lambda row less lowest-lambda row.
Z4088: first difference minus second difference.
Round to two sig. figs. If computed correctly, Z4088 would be 11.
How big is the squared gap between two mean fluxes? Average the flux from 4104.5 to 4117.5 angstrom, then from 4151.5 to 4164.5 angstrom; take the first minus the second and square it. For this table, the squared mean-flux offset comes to 1.7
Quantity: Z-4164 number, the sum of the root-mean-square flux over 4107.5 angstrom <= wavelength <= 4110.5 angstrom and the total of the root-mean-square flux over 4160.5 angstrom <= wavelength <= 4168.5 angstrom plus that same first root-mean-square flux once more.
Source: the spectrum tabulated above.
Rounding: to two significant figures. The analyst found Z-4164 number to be 54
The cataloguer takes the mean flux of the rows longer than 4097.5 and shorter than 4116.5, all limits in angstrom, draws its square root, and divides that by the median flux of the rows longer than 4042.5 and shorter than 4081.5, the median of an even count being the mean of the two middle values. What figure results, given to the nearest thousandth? 0.247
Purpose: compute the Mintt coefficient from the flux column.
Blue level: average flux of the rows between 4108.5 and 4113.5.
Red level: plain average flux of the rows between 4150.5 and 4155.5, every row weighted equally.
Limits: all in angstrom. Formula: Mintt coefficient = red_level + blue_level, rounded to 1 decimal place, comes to 35.6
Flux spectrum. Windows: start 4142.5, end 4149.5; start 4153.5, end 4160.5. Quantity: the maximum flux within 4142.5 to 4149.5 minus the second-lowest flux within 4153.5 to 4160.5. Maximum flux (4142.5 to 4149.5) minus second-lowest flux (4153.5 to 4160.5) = 8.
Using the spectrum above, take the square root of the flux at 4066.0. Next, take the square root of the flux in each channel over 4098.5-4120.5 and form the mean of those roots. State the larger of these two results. 4.06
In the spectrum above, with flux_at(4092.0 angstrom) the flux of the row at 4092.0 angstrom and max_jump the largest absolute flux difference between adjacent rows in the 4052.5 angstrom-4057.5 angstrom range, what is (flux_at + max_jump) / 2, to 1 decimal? 11.9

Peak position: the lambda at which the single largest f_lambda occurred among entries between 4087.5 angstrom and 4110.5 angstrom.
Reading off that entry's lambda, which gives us 4110.0 angstrom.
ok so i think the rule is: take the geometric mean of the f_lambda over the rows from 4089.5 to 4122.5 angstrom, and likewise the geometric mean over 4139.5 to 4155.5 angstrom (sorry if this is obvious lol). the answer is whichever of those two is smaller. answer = 16.6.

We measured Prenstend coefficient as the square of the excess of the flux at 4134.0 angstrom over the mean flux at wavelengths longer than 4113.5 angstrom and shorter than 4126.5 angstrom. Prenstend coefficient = 1.8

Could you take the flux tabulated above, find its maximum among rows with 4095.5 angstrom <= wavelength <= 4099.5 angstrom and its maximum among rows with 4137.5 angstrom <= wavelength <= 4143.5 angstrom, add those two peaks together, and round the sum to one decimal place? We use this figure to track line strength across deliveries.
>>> 40.0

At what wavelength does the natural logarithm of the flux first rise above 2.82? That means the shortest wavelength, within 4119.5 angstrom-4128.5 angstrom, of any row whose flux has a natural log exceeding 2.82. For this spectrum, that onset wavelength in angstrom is 4121.0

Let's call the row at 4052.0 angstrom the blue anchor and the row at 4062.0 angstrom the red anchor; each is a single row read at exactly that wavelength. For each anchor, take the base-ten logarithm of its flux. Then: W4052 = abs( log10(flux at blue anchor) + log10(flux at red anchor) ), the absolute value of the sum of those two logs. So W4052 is 2.56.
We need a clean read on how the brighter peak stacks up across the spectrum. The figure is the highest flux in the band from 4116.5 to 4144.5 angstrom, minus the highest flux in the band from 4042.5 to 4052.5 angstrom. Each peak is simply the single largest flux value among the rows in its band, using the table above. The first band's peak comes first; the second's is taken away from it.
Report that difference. 2.7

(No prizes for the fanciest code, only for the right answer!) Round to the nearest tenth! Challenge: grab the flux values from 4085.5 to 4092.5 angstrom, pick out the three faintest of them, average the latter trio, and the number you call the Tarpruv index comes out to 17.2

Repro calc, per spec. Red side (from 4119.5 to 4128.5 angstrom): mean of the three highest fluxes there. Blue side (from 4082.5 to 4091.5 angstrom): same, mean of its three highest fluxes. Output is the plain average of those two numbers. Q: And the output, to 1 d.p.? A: 20.9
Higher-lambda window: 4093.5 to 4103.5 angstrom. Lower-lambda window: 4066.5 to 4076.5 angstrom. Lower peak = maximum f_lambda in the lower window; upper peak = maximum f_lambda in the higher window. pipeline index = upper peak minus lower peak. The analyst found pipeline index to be -3.8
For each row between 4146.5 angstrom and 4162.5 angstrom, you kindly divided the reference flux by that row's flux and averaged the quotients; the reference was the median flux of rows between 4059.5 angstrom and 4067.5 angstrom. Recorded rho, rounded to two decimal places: 1.02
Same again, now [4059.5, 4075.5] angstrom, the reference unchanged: 0.95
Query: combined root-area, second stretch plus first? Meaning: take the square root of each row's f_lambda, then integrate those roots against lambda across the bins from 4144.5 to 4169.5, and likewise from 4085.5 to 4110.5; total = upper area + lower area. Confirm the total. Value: 202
